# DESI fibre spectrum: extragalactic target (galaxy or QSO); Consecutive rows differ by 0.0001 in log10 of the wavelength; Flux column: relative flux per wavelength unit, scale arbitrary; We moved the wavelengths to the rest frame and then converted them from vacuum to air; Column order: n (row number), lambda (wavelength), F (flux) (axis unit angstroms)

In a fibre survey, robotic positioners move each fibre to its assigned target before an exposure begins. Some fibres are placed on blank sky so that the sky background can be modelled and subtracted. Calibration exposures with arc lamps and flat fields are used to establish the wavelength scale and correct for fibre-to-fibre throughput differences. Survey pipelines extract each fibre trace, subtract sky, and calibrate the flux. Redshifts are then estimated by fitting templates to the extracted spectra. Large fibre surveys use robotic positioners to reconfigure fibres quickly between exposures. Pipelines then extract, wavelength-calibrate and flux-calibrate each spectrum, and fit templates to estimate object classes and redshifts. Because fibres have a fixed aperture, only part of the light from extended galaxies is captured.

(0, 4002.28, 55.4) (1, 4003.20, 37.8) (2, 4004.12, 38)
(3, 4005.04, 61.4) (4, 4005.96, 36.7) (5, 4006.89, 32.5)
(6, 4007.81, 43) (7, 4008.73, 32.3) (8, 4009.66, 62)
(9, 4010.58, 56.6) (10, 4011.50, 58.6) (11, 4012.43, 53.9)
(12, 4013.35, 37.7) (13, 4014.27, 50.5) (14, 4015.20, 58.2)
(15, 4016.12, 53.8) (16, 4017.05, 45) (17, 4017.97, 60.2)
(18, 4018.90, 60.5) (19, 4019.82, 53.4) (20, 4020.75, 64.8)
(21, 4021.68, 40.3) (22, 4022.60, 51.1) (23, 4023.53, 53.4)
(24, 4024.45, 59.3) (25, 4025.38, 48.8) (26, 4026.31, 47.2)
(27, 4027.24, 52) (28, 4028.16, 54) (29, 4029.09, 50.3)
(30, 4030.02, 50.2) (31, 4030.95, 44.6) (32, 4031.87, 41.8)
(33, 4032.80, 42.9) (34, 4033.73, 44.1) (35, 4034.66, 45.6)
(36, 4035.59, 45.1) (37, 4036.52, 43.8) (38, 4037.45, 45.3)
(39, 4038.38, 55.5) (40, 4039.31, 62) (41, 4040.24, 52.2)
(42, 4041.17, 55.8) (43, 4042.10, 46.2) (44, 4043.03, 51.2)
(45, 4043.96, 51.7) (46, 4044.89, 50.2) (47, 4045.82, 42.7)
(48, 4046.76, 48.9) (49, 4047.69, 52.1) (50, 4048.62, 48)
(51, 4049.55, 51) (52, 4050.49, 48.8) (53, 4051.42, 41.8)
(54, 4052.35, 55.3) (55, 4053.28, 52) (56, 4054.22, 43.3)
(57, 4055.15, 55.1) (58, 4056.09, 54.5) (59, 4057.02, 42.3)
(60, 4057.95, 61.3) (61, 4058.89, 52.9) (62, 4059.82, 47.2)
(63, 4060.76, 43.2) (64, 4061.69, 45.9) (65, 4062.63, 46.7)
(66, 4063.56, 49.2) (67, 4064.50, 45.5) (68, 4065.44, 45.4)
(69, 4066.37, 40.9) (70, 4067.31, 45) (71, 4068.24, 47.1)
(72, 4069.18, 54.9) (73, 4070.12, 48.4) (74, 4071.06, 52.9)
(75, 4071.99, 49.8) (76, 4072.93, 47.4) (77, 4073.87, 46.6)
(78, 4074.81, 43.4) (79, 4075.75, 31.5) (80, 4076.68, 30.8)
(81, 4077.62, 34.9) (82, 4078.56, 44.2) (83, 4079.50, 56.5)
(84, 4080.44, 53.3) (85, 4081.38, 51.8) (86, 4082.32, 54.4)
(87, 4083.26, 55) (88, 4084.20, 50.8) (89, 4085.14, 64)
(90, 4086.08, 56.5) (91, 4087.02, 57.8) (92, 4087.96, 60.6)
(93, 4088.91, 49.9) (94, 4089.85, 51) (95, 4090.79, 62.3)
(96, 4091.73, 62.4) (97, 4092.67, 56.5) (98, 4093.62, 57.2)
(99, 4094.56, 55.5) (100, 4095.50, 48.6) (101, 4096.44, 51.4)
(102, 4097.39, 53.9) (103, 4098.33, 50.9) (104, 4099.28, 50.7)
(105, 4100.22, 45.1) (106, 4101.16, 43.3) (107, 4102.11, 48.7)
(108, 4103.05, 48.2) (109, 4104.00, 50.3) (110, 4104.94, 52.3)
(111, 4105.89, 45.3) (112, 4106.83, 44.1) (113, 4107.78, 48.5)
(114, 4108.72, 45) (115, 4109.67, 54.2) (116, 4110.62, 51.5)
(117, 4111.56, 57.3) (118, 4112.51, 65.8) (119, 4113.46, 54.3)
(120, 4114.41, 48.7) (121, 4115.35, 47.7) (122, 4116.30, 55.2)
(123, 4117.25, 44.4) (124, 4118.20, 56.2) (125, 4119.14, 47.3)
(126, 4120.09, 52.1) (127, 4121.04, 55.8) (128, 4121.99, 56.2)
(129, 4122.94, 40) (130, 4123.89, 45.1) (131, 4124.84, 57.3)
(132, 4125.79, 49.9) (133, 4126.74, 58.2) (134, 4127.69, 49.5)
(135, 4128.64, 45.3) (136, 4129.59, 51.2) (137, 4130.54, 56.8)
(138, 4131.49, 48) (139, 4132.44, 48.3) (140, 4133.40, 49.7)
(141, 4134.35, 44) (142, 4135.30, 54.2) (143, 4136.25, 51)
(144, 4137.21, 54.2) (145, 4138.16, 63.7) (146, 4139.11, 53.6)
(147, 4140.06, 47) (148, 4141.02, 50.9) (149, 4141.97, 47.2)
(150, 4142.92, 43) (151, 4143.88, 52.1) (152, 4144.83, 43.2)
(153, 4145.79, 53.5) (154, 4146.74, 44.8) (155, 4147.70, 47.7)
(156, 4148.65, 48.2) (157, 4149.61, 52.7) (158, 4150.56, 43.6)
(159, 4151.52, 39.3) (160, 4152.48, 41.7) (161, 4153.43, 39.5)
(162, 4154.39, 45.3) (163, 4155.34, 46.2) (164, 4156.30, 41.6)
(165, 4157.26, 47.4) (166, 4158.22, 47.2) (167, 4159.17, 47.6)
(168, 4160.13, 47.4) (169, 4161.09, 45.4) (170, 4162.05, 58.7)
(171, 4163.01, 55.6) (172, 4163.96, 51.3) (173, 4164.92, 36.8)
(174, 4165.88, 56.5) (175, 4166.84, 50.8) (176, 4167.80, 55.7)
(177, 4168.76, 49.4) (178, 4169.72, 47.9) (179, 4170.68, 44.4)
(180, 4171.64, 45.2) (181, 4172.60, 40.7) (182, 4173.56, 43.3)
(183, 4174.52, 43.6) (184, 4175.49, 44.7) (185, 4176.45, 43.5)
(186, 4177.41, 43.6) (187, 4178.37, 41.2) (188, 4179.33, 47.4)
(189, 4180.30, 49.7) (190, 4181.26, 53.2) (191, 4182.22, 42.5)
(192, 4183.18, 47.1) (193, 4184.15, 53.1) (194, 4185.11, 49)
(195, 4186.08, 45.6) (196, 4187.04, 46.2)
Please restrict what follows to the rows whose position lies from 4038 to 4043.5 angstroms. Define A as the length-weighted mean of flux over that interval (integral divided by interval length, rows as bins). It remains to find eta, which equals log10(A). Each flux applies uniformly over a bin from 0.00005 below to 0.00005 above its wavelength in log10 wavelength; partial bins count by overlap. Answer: 1.73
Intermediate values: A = 53.8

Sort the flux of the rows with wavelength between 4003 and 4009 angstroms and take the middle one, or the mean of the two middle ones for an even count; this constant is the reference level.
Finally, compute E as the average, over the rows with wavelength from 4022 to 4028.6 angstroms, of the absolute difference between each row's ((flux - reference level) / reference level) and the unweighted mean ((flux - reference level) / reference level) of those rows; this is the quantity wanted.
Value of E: 0.075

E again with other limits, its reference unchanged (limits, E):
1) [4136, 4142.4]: 0.105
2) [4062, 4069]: 0.045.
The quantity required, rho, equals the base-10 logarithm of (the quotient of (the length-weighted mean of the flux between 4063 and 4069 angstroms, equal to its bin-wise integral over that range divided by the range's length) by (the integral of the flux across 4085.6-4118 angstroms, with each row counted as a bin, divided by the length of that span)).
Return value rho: -0.06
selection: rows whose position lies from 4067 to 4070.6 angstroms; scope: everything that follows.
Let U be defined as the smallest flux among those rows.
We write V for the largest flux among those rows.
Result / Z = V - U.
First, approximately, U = 45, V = 54.9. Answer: 9.9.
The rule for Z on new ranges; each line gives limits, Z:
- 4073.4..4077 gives 15.8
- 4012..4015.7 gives 20.5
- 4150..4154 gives 4.3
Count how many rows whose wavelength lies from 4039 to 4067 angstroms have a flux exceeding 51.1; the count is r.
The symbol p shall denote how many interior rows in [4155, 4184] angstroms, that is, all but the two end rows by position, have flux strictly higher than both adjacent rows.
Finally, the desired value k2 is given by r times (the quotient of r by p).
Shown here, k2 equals 16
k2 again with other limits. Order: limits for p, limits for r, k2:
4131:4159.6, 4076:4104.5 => 26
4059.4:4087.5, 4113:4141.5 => 33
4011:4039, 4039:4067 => 24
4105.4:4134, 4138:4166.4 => 9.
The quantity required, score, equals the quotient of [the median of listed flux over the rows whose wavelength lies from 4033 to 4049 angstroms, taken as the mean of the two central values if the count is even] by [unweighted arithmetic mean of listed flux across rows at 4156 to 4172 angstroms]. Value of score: 1.00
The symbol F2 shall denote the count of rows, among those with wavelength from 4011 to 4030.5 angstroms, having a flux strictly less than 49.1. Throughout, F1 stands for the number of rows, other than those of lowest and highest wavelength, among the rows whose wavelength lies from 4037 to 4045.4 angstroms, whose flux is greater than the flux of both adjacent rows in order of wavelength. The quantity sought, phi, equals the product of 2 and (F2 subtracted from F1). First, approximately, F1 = 3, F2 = 5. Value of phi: -4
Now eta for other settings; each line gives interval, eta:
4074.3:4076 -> 1.58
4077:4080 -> 1.65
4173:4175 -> 1.64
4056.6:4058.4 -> 1.72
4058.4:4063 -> 1.67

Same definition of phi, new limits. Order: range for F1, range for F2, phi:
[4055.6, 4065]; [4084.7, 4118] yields -20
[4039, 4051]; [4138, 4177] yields -48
